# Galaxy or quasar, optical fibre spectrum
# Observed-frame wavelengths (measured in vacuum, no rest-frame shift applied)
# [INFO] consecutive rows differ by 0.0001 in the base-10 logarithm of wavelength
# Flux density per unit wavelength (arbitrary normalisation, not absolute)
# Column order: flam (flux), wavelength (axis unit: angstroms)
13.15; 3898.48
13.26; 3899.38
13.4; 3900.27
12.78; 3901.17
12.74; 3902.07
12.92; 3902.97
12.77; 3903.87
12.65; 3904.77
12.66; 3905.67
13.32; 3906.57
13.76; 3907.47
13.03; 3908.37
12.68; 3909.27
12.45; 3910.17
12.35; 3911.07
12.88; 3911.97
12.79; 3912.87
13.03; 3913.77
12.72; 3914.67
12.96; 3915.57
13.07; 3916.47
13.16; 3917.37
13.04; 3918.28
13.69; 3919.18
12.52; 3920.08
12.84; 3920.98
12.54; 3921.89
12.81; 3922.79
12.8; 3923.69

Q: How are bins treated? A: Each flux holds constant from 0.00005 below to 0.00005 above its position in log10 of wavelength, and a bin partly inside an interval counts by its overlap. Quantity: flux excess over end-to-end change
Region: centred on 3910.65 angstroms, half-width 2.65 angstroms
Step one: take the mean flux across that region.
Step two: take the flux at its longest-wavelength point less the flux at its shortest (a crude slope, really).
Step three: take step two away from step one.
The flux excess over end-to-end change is 12.94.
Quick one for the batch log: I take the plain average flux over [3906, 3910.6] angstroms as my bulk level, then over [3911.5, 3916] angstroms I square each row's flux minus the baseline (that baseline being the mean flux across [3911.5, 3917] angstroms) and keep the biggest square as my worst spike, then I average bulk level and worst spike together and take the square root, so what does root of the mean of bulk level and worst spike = 2.56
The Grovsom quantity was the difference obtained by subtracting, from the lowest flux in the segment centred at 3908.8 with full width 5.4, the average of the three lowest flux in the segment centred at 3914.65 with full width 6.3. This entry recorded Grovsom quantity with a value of -0.45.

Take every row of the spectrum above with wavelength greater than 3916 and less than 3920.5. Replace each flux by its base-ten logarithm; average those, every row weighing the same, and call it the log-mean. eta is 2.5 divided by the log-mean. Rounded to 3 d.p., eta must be 2.238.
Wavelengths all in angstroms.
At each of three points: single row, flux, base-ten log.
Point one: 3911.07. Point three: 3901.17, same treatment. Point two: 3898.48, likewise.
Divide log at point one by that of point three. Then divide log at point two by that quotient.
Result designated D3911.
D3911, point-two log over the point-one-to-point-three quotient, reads 1.13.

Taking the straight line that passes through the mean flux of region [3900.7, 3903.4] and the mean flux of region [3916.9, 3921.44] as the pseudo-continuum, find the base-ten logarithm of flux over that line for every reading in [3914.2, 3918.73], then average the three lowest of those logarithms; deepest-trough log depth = -0.003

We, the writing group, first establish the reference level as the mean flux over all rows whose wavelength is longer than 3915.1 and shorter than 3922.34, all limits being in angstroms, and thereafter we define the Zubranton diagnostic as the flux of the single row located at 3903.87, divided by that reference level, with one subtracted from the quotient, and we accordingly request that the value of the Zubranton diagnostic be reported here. -0.02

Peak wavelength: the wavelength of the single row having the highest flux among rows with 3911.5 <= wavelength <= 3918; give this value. 3917.37 angstroms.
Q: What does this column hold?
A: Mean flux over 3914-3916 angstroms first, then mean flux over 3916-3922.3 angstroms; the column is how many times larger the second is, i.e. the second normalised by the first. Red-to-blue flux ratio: 1.01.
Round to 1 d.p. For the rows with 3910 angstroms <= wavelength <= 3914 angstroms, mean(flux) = 12.7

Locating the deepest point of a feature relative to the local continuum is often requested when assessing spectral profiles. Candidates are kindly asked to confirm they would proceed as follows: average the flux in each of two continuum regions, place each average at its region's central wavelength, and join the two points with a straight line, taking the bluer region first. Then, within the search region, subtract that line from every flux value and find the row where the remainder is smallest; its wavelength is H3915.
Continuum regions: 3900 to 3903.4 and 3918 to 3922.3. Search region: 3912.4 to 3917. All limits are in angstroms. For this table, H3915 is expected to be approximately 3914.67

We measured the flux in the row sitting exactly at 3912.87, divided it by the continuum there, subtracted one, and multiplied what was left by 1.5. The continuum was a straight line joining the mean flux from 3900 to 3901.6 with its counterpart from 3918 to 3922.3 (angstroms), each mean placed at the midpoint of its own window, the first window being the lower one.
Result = -0.02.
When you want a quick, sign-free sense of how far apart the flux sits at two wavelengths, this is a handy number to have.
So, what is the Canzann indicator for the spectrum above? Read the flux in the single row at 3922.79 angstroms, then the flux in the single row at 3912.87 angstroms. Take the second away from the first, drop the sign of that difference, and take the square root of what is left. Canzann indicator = 0.14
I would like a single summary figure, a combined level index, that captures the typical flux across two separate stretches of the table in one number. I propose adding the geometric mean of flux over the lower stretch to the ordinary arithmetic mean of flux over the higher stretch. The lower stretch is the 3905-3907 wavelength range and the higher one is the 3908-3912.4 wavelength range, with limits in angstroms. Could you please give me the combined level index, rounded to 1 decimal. 25.7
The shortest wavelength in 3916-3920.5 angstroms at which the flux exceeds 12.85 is 3916.47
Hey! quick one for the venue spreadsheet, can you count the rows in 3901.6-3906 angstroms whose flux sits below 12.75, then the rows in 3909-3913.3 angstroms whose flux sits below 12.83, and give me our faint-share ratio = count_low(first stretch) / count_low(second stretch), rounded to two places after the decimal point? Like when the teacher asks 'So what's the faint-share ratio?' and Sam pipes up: 0.75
